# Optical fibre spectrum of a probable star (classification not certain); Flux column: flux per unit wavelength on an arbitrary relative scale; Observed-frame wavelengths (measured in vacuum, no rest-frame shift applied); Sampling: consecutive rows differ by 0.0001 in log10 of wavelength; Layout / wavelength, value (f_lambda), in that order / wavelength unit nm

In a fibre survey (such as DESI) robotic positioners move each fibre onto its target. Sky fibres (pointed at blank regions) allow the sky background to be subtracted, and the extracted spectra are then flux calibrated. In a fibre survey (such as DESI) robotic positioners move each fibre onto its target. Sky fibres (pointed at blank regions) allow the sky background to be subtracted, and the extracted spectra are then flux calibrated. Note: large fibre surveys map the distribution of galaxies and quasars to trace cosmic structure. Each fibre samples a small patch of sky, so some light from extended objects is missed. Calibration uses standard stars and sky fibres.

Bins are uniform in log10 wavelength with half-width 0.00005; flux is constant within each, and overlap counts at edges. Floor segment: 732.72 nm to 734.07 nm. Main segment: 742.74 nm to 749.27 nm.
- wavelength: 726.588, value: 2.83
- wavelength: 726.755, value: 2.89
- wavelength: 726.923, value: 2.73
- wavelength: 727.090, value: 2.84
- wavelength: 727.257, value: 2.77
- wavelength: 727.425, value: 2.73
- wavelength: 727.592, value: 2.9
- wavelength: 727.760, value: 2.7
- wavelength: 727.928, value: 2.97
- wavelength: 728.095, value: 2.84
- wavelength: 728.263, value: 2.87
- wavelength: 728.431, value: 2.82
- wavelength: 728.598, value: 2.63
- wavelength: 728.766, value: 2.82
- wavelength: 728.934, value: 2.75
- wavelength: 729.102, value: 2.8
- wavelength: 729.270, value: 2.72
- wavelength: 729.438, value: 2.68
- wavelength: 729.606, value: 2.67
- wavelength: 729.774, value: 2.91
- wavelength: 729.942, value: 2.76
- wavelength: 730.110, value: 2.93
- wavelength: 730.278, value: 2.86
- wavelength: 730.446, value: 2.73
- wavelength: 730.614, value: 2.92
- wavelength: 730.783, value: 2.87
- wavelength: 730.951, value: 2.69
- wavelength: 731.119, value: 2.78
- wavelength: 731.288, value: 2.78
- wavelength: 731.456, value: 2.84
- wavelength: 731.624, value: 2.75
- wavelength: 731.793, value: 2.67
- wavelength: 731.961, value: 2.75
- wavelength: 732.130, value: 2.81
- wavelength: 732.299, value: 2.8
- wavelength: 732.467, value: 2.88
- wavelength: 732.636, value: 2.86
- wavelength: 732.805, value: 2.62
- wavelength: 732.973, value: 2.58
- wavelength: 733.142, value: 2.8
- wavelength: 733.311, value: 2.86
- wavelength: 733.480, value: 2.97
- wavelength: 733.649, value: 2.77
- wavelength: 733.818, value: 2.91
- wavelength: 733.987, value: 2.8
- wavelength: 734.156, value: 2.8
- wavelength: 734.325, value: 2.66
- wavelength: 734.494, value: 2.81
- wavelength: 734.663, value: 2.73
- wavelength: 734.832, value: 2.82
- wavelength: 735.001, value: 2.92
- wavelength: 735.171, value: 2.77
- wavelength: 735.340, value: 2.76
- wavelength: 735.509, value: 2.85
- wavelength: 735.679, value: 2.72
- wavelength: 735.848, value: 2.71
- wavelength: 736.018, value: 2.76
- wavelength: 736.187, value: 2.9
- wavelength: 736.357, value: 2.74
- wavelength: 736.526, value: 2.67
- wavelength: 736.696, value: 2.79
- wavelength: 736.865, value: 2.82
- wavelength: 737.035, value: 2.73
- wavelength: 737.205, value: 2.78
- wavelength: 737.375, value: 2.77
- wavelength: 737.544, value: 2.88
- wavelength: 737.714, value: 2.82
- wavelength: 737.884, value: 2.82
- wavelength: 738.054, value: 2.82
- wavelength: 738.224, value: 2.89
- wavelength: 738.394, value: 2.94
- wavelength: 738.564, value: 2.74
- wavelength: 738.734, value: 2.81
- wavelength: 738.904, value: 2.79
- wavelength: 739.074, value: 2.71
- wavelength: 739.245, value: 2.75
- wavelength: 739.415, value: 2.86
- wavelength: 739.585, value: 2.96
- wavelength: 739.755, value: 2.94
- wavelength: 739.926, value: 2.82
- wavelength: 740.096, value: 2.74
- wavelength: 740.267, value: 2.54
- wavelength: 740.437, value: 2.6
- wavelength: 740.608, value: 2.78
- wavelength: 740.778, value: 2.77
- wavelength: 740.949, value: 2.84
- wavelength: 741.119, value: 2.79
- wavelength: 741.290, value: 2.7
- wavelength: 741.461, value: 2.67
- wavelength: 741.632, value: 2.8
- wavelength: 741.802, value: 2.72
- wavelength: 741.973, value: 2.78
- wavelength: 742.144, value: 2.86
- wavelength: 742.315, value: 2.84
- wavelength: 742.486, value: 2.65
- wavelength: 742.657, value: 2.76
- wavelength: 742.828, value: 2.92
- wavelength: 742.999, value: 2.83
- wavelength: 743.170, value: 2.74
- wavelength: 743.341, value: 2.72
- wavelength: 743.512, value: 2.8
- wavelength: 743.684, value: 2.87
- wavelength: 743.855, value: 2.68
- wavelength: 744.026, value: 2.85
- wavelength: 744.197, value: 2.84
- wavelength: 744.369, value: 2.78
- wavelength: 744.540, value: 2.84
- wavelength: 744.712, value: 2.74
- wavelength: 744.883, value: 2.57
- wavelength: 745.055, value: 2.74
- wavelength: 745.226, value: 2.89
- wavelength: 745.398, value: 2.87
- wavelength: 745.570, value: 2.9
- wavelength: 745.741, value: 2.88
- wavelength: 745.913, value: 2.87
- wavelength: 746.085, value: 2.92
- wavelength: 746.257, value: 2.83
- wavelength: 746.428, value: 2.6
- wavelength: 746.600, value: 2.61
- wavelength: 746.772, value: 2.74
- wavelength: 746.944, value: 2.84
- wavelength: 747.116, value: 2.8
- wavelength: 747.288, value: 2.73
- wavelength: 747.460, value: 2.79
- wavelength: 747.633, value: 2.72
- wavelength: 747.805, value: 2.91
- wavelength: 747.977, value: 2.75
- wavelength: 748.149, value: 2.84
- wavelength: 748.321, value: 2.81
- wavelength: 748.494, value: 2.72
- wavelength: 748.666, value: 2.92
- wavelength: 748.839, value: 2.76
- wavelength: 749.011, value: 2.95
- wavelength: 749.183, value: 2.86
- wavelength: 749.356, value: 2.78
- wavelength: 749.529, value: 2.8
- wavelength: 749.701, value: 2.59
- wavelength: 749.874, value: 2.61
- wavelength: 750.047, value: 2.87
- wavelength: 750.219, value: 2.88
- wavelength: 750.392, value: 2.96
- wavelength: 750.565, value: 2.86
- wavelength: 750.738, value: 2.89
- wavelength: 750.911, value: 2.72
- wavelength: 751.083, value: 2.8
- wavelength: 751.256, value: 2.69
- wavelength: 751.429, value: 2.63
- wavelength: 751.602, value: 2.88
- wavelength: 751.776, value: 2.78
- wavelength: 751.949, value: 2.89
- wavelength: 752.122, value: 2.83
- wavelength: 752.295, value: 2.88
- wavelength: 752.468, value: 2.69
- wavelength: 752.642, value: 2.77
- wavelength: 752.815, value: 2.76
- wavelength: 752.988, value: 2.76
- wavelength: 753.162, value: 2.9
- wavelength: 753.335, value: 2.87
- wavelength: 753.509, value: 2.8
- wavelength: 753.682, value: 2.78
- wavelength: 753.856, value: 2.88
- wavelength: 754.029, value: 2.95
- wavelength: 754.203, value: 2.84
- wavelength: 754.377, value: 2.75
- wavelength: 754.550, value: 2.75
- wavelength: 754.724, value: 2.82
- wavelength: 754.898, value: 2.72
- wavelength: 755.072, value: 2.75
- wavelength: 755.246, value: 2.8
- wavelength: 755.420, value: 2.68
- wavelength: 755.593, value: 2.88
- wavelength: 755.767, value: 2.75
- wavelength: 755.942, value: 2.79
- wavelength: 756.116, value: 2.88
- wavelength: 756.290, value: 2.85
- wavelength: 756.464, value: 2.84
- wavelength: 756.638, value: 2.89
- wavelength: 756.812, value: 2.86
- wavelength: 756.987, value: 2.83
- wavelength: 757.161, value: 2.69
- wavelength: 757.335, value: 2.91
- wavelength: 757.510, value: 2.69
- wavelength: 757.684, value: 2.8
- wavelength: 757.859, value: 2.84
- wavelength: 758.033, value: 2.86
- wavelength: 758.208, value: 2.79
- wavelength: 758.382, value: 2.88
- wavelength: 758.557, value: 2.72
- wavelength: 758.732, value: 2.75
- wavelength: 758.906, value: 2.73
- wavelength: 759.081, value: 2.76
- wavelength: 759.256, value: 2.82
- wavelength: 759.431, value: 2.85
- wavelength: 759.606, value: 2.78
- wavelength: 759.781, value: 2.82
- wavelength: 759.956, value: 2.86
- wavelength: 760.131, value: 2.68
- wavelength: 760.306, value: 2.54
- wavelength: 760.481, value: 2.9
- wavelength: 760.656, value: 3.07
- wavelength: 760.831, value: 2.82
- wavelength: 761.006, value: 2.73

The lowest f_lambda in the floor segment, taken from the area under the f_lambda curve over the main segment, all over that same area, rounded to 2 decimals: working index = 0.86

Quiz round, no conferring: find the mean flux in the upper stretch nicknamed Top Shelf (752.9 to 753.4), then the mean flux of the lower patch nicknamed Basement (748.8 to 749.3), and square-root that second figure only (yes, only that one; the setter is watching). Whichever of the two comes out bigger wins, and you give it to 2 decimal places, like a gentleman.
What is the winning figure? 2.84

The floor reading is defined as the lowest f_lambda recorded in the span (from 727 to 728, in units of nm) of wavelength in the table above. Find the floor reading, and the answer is 2.7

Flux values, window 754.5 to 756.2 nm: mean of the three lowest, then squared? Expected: 7.38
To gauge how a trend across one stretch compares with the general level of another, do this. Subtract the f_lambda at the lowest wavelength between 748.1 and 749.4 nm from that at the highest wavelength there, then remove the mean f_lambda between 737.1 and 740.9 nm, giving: -2.86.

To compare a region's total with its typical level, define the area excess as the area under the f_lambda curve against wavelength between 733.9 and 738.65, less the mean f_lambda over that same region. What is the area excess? 10.5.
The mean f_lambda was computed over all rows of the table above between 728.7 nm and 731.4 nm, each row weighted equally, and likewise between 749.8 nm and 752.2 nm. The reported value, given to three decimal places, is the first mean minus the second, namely -0.015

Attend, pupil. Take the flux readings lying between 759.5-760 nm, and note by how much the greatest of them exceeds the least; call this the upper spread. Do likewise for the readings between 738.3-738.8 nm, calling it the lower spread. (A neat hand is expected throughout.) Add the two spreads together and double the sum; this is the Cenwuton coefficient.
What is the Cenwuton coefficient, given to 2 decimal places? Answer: 0.56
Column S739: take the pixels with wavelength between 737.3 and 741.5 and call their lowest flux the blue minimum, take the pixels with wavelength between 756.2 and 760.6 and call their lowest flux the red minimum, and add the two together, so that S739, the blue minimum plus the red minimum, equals 5.08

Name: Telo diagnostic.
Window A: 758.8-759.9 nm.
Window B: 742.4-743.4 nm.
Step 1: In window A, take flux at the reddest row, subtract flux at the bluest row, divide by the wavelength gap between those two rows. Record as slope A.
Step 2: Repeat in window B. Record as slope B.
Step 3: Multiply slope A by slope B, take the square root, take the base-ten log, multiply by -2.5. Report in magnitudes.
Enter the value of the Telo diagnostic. 2.6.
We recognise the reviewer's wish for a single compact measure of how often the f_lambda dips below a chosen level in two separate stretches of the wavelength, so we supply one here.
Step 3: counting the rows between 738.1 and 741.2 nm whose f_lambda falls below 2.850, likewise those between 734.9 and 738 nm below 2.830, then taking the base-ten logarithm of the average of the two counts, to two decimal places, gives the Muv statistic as 1.13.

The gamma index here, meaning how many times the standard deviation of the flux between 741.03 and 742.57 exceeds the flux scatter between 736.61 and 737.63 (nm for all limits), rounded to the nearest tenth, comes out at 1.5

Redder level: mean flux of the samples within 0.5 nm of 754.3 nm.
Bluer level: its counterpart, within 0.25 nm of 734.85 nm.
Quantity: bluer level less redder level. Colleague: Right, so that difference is -0.01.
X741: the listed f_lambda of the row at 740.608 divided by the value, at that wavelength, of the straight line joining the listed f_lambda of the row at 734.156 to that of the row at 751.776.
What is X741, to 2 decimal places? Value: 1.00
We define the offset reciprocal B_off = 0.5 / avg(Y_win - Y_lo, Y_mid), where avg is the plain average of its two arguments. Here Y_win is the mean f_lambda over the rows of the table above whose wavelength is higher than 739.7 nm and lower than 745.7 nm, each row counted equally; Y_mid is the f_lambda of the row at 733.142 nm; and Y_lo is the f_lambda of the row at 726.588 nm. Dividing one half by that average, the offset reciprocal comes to 0.364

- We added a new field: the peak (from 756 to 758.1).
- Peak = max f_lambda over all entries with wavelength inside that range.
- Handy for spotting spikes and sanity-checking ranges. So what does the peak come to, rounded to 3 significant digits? 2.91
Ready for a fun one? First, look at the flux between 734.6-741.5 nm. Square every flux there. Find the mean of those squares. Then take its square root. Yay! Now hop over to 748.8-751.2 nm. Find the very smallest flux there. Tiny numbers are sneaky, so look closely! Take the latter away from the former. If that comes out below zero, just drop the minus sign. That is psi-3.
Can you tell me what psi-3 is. 0.20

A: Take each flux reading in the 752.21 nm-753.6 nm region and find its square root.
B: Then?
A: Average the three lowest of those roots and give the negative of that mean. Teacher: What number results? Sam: -1.65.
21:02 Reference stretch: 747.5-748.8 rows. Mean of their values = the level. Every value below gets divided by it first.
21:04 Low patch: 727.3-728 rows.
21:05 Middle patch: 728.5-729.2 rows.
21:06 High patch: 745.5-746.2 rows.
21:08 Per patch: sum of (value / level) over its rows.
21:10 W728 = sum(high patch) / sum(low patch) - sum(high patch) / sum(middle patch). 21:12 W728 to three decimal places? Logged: -0.028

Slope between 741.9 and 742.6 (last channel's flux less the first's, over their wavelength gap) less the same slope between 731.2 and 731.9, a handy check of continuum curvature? 0.0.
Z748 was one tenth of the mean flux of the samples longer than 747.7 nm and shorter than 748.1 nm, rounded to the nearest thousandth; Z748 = 0.283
